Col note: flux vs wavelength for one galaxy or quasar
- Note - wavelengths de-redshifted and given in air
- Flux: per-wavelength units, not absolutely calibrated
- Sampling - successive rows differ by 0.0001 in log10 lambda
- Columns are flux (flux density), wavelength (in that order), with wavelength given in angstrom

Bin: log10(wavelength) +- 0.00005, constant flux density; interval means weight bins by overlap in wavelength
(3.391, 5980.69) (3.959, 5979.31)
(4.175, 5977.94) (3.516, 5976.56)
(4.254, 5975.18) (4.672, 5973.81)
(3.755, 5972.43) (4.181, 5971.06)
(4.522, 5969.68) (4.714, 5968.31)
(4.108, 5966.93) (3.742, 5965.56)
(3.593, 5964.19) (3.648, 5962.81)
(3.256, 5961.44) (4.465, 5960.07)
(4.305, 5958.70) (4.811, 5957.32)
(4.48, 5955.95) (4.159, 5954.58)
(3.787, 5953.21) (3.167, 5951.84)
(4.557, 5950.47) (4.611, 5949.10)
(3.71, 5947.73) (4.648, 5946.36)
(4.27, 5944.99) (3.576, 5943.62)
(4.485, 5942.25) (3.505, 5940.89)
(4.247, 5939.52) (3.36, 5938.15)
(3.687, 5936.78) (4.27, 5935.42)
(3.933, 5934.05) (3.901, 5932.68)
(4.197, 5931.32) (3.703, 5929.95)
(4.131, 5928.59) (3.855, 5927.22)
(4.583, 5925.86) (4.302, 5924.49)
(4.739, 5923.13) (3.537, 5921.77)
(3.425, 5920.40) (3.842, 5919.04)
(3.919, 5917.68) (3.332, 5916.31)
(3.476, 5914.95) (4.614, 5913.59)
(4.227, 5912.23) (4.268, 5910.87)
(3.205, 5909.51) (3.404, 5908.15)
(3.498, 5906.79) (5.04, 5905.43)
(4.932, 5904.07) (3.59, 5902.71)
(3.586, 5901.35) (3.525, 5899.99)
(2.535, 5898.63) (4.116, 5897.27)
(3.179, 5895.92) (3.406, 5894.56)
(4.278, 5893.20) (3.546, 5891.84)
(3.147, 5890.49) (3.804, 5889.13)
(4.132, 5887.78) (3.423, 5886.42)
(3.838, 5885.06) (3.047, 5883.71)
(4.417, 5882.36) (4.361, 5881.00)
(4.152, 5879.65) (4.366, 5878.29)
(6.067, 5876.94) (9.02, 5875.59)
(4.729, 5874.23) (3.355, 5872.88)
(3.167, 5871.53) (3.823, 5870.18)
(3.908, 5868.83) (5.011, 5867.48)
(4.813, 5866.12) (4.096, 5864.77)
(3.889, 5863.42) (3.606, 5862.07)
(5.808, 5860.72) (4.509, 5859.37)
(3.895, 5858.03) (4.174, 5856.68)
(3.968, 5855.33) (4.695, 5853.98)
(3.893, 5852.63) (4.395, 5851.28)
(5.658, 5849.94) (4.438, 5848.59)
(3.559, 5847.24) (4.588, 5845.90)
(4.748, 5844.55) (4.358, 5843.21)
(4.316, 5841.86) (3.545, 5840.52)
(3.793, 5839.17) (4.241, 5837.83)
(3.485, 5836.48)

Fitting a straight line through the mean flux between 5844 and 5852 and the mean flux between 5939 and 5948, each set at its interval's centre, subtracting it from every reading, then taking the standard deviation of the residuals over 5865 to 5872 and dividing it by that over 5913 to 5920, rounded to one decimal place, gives 1.5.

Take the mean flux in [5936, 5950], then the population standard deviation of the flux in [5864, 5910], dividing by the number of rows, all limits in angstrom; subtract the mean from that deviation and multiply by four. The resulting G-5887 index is -11.6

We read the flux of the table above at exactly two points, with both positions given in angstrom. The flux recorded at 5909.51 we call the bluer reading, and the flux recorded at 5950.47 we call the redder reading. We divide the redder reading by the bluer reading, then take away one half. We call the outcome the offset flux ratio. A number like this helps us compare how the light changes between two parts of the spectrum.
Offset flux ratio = 0.92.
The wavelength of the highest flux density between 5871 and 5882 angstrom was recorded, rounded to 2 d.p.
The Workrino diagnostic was 5875.59 angstrom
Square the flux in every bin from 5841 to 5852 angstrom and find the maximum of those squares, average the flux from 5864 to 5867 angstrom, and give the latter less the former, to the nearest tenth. -27.6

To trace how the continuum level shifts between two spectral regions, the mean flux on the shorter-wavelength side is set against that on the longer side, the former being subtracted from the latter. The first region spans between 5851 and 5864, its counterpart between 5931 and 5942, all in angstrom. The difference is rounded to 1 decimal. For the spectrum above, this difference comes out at -0.4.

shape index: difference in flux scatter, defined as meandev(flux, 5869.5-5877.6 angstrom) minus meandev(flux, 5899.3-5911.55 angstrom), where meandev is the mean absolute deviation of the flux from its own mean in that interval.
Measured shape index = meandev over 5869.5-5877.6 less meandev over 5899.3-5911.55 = 1.11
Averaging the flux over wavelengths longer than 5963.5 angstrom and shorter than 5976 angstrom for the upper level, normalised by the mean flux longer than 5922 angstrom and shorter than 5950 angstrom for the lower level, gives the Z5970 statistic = 1.02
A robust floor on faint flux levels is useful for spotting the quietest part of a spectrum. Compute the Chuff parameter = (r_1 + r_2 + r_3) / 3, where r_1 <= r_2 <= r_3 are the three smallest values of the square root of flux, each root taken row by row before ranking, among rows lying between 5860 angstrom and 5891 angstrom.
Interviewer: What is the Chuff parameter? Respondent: 1.766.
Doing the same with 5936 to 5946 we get 1.865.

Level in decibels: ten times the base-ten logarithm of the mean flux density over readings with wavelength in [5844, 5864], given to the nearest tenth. 6.4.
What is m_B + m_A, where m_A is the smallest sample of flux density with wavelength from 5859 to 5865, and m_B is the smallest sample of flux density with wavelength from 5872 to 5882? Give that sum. 7.0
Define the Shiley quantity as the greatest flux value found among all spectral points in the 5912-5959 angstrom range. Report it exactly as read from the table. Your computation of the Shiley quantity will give 4.811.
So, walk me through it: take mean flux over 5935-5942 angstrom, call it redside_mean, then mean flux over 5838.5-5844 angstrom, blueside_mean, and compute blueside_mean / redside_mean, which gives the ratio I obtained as 1.05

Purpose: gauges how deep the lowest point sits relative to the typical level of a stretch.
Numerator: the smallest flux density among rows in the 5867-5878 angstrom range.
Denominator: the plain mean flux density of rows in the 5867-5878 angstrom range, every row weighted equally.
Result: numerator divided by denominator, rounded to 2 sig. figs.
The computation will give 0.65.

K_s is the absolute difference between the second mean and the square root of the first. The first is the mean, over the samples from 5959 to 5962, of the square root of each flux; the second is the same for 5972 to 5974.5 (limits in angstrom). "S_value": 0.65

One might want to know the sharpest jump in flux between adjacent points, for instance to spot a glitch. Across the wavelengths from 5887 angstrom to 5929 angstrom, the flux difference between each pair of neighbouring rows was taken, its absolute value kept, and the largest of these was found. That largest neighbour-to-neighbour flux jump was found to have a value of 1.6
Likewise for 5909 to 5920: 1.1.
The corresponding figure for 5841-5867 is 2.2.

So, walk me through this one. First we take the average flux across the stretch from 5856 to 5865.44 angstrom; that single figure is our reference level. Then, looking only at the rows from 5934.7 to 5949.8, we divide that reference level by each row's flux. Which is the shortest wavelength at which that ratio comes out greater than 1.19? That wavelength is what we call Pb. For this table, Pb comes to 5938.15 angstrom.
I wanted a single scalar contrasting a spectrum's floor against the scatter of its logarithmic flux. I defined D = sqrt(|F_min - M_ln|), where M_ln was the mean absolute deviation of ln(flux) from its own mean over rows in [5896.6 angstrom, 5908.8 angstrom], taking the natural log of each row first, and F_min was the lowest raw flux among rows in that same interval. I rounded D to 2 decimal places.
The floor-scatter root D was 1.54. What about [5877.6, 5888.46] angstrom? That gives 1.72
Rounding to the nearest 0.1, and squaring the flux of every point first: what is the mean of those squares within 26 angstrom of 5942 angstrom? 16.2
